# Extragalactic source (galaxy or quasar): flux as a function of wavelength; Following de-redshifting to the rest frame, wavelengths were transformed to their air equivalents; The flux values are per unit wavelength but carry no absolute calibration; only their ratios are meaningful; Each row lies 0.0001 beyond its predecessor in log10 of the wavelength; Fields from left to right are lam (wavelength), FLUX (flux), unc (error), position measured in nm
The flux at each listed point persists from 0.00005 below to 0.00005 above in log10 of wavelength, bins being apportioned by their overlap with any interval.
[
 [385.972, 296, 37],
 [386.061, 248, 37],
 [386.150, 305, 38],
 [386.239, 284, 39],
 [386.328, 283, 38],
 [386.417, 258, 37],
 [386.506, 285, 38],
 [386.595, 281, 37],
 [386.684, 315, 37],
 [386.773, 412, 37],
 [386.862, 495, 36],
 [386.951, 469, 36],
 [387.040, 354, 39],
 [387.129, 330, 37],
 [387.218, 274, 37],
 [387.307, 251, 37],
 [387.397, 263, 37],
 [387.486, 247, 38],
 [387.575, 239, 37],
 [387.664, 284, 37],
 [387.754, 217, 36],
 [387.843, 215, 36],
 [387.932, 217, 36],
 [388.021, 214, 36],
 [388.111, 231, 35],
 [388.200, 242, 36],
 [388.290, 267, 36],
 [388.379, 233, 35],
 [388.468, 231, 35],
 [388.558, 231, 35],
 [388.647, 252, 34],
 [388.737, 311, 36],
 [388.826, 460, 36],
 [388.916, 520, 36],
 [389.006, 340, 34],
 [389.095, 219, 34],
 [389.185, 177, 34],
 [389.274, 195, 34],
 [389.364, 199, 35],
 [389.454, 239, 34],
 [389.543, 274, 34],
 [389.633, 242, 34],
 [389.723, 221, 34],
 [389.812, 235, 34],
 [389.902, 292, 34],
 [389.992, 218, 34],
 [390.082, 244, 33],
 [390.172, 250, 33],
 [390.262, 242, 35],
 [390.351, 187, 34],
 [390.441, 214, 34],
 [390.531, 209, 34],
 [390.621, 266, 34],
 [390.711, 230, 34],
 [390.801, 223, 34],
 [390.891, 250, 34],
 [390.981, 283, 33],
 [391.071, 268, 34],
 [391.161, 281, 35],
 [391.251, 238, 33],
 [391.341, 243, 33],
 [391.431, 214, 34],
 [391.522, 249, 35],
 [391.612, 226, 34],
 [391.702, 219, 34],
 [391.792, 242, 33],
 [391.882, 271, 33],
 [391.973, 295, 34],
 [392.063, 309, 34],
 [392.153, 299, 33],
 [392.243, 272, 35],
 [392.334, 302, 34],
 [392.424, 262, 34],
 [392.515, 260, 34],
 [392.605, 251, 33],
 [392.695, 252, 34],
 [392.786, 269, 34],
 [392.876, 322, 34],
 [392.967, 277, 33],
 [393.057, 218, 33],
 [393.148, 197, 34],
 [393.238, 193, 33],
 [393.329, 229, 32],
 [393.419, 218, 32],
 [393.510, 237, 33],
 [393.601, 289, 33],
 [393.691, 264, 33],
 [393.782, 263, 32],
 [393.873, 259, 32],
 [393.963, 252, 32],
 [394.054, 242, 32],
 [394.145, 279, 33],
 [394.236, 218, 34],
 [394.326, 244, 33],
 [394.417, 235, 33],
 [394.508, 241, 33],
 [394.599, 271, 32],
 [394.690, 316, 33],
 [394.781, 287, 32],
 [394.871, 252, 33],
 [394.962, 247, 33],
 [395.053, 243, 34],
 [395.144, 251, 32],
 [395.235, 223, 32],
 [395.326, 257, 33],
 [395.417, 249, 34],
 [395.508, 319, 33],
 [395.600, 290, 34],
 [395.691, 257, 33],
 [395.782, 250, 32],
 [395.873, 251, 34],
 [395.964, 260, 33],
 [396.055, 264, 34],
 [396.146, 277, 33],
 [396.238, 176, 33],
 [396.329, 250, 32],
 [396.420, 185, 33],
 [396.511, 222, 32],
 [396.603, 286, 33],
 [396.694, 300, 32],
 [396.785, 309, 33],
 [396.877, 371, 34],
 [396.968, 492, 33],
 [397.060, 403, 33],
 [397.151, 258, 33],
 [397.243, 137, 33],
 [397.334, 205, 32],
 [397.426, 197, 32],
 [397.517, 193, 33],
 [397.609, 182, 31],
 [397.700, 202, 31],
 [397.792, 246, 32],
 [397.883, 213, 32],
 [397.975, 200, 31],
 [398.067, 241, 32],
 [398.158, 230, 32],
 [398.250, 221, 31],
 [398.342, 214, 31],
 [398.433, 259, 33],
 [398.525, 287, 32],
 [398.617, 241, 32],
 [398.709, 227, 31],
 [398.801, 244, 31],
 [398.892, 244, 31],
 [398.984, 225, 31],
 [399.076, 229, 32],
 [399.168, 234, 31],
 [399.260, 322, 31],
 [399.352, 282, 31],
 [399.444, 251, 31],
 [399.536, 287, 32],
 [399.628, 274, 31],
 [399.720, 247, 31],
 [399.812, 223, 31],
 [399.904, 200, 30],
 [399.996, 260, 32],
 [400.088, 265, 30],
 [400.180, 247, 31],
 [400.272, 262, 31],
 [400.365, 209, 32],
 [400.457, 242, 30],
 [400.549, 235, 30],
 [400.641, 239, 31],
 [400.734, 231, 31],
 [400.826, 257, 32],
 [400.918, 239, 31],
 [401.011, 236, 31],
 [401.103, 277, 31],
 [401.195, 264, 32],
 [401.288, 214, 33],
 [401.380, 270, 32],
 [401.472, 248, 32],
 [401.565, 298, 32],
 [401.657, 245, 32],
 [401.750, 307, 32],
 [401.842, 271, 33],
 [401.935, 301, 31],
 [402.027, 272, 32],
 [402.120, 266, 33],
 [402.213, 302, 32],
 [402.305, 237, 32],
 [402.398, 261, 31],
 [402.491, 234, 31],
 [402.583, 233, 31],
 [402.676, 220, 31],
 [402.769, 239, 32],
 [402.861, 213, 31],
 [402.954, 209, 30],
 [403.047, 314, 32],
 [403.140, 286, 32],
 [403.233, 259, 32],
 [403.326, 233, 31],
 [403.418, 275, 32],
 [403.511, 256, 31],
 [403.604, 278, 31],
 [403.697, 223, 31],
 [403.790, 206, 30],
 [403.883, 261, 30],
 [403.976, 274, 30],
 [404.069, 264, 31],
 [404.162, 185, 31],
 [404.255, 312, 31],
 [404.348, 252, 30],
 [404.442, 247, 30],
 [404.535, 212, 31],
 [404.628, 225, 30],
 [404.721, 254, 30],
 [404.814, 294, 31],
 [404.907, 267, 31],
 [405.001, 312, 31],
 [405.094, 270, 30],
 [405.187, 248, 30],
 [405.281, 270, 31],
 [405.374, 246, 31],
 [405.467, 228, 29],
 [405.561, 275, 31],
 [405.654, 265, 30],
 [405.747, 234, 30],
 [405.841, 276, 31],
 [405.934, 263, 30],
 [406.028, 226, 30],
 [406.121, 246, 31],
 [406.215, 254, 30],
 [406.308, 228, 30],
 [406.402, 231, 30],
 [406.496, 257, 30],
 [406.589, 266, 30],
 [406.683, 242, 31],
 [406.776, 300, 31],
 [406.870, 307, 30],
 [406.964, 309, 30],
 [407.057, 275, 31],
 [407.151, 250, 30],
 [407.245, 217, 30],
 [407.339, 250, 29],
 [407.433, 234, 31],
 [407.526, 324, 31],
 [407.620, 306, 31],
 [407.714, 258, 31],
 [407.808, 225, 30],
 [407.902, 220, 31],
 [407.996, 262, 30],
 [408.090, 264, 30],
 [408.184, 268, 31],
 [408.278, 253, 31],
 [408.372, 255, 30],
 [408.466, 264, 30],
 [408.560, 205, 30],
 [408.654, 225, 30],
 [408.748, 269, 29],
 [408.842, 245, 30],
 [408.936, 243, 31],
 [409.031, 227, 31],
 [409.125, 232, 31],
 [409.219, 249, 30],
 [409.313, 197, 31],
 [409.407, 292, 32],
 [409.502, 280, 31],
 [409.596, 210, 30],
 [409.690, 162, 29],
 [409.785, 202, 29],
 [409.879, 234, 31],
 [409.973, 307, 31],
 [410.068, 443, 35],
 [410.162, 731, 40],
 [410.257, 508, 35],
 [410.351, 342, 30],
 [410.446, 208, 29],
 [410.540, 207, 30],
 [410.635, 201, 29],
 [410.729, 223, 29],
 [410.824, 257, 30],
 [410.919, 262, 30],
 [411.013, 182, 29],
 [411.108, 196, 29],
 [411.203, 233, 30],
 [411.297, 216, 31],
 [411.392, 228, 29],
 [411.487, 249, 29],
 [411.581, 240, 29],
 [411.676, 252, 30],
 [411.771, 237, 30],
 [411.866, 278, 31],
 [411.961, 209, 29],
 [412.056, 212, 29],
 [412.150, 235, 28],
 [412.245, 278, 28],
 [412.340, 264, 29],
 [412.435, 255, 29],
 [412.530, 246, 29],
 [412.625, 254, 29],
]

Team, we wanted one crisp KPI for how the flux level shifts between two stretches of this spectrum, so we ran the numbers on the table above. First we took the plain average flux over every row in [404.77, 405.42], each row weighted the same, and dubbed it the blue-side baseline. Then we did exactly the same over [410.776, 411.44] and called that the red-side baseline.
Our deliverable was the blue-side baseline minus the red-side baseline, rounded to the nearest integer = 48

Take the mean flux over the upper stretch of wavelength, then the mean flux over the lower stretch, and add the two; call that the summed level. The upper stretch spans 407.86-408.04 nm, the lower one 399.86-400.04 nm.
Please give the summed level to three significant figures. 471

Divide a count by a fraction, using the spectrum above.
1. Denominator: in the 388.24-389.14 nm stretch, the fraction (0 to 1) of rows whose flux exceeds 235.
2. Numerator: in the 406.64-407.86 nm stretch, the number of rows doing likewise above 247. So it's 15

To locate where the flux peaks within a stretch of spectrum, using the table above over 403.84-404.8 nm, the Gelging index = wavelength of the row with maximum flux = 404.255 nm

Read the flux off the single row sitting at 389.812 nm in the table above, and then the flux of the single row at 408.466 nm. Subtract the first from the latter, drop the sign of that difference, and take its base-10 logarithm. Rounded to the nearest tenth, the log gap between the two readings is 1.5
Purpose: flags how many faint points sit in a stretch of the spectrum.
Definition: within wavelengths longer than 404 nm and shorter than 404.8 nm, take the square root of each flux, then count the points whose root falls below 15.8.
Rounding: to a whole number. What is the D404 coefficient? 4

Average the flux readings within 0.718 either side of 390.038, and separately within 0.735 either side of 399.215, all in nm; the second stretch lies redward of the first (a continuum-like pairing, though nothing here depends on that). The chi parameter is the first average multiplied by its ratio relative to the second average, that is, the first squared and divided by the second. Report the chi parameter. 220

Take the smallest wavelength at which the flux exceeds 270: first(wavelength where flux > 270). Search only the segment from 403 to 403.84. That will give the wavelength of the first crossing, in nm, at 403.047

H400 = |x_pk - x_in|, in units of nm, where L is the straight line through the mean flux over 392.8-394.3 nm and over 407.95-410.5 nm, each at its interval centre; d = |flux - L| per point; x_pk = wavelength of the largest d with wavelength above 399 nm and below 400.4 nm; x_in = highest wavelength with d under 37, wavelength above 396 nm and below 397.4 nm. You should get 2.11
